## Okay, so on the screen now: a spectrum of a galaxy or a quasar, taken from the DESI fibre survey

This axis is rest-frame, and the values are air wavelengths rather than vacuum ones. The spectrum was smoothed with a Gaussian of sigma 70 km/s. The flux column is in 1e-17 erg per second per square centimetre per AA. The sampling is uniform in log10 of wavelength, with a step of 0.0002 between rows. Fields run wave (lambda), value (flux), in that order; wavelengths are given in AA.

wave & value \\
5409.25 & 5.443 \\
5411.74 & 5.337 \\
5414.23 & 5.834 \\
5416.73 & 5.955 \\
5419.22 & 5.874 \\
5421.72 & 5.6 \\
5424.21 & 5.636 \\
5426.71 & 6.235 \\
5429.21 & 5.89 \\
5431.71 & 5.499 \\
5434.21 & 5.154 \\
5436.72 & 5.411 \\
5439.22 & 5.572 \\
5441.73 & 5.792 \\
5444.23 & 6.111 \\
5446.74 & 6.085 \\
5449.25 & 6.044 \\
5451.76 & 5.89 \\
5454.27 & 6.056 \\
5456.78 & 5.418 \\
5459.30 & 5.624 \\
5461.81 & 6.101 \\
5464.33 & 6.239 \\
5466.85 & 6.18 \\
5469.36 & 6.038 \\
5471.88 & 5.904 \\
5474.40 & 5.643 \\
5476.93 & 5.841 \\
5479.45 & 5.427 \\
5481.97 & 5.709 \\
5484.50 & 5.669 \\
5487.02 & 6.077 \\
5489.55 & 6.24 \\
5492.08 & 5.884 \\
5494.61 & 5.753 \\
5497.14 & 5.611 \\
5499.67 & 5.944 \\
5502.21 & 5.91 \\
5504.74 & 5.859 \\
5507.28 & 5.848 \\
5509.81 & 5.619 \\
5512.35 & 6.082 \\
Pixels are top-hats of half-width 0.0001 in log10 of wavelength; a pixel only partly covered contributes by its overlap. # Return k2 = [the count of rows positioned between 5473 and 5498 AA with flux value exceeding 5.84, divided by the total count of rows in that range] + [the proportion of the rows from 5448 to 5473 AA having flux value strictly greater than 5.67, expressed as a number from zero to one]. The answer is 1.20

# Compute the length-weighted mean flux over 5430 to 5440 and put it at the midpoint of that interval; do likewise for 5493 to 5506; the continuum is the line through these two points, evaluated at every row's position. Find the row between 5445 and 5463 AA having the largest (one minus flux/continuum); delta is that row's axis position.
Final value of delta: 5456.78 AA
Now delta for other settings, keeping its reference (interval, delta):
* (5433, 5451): 5434.21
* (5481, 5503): 5497.14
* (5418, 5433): 5431.71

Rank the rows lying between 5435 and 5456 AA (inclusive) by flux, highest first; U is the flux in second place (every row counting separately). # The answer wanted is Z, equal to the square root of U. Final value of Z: 2.47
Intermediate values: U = 6.085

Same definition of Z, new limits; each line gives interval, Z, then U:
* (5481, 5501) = 2.47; 6.077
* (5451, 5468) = 2.49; 6.18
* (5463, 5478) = 2.49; 6.18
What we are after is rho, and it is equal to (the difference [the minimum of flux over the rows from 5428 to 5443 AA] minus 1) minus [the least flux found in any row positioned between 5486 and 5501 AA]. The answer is -1.5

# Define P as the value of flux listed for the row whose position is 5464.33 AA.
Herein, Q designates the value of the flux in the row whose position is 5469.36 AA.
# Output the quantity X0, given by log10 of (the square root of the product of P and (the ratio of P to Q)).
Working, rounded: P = 6.239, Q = 6.038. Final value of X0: 0.405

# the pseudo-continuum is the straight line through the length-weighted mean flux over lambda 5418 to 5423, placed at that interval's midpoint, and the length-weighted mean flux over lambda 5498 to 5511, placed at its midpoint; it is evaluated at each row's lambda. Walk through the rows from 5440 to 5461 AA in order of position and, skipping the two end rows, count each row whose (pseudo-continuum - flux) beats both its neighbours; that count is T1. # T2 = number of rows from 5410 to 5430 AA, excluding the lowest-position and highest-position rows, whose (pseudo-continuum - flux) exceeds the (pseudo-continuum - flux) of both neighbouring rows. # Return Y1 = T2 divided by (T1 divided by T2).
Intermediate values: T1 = 2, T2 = 1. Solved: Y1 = 0.5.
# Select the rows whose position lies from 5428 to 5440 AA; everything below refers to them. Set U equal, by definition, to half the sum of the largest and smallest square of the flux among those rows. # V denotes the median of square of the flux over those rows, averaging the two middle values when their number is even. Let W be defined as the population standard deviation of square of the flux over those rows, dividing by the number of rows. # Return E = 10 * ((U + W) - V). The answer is 30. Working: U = 30.6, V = 30.2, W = 2.6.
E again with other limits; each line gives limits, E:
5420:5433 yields 59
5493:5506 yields 5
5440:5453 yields 4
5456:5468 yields 8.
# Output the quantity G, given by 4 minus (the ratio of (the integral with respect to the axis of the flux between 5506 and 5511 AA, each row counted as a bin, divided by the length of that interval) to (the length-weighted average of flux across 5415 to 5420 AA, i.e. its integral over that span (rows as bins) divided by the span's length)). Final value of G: 3.03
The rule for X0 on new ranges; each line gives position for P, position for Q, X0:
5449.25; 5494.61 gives 0.401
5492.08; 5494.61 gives 0.390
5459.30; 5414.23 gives 0.367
